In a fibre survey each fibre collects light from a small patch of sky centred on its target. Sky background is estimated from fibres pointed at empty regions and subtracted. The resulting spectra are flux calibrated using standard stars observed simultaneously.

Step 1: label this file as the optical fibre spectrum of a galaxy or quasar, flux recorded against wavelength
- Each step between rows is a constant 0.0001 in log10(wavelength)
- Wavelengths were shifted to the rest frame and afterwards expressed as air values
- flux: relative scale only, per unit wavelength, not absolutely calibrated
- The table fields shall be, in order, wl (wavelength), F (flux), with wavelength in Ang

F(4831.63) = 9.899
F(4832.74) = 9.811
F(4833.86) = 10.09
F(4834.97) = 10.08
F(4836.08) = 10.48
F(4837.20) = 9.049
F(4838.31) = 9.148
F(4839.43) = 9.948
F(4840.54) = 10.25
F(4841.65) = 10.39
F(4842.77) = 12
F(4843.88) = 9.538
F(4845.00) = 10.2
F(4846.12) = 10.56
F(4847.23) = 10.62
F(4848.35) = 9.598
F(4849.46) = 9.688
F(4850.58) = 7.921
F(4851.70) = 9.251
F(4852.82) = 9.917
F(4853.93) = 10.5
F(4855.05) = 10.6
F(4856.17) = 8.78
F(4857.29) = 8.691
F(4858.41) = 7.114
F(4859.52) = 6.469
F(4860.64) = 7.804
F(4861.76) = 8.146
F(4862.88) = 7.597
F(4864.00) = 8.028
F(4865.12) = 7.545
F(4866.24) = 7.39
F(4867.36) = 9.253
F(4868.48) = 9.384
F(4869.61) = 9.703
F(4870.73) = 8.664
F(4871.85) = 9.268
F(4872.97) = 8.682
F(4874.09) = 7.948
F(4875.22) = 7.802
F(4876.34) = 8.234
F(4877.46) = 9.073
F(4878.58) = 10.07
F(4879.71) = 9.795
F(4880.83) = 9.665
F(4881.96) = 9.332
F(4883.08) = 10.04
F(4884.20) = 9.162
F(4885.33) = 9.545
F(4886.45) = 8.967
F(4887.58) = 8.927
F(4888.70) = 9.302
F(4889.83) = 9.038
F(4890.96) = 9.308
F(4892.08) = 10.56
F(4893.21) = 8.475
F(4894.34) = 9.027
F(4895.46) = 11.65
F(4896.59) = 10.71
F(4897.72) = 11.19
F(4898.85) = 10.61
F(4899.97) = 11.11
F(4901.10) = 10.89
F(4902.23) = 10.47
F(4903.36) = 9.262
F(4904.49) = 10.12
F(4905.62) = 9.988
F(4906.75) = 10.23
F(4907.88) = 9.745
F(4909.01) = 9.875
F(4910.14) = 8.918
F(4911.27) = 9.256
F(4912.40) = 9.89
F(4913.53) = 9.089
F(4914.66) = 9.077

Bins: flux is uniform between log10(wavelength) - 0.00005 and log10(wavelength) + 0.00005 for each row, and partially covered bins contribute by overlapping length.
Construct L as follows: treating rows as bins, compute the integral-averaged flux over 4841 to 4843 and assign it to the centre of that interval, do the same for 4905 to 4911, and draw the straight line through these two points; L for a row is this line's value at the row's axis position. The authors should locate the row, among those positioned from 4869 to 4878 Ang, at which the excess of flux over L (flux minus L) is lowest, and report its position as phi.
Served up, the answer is 4875.22 Ang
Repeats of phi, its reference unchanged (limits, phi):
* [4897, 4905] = 4903.36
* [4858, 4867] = 4859.52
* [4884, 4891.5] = 4887.58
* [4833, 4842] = 4837.20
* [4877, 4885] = 4877.46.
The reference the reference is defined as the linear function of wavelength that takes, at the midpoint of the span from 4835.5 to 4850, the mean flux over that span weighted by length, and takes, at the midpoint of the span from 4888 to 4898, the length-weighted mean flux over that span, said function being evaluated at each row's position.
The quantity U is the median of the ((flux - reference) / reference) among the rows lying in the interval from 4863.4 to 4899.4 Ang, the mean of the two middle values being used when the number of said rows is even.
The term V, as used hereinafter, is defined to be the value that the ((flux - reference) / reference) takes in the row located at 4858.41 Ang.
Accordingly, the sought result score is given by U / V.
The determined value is 0.2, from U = -0.072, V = -0.29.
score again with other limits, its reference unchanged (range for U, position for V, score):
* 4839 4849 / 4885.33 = -0.3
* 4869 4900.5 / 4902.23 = -0.9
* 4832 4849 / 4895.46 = 0.0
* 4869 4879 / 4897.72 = -0.9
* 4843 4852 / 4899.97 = -0.3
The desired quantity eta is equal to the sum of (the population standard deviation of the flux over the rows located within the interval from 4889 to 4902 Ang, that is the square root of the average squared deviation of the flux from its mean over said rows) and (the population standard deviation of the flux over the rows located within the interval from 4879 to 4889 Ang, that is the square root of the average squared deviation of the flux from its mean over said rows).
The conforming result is 1.4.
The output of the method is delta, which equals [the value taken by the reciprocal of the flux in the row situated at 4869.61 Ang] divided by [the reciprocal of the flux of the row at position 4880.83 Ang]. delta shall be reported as 1.00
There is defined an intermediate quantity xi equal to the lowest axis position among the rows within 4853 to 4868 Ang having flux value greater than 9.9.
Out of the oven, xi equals 4853.93 Ang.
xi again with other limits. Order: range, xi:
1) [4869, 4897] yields 4878.58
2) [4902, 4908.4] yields 4902.23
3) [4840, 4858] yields 4840.54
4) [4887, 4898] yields 4892.08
